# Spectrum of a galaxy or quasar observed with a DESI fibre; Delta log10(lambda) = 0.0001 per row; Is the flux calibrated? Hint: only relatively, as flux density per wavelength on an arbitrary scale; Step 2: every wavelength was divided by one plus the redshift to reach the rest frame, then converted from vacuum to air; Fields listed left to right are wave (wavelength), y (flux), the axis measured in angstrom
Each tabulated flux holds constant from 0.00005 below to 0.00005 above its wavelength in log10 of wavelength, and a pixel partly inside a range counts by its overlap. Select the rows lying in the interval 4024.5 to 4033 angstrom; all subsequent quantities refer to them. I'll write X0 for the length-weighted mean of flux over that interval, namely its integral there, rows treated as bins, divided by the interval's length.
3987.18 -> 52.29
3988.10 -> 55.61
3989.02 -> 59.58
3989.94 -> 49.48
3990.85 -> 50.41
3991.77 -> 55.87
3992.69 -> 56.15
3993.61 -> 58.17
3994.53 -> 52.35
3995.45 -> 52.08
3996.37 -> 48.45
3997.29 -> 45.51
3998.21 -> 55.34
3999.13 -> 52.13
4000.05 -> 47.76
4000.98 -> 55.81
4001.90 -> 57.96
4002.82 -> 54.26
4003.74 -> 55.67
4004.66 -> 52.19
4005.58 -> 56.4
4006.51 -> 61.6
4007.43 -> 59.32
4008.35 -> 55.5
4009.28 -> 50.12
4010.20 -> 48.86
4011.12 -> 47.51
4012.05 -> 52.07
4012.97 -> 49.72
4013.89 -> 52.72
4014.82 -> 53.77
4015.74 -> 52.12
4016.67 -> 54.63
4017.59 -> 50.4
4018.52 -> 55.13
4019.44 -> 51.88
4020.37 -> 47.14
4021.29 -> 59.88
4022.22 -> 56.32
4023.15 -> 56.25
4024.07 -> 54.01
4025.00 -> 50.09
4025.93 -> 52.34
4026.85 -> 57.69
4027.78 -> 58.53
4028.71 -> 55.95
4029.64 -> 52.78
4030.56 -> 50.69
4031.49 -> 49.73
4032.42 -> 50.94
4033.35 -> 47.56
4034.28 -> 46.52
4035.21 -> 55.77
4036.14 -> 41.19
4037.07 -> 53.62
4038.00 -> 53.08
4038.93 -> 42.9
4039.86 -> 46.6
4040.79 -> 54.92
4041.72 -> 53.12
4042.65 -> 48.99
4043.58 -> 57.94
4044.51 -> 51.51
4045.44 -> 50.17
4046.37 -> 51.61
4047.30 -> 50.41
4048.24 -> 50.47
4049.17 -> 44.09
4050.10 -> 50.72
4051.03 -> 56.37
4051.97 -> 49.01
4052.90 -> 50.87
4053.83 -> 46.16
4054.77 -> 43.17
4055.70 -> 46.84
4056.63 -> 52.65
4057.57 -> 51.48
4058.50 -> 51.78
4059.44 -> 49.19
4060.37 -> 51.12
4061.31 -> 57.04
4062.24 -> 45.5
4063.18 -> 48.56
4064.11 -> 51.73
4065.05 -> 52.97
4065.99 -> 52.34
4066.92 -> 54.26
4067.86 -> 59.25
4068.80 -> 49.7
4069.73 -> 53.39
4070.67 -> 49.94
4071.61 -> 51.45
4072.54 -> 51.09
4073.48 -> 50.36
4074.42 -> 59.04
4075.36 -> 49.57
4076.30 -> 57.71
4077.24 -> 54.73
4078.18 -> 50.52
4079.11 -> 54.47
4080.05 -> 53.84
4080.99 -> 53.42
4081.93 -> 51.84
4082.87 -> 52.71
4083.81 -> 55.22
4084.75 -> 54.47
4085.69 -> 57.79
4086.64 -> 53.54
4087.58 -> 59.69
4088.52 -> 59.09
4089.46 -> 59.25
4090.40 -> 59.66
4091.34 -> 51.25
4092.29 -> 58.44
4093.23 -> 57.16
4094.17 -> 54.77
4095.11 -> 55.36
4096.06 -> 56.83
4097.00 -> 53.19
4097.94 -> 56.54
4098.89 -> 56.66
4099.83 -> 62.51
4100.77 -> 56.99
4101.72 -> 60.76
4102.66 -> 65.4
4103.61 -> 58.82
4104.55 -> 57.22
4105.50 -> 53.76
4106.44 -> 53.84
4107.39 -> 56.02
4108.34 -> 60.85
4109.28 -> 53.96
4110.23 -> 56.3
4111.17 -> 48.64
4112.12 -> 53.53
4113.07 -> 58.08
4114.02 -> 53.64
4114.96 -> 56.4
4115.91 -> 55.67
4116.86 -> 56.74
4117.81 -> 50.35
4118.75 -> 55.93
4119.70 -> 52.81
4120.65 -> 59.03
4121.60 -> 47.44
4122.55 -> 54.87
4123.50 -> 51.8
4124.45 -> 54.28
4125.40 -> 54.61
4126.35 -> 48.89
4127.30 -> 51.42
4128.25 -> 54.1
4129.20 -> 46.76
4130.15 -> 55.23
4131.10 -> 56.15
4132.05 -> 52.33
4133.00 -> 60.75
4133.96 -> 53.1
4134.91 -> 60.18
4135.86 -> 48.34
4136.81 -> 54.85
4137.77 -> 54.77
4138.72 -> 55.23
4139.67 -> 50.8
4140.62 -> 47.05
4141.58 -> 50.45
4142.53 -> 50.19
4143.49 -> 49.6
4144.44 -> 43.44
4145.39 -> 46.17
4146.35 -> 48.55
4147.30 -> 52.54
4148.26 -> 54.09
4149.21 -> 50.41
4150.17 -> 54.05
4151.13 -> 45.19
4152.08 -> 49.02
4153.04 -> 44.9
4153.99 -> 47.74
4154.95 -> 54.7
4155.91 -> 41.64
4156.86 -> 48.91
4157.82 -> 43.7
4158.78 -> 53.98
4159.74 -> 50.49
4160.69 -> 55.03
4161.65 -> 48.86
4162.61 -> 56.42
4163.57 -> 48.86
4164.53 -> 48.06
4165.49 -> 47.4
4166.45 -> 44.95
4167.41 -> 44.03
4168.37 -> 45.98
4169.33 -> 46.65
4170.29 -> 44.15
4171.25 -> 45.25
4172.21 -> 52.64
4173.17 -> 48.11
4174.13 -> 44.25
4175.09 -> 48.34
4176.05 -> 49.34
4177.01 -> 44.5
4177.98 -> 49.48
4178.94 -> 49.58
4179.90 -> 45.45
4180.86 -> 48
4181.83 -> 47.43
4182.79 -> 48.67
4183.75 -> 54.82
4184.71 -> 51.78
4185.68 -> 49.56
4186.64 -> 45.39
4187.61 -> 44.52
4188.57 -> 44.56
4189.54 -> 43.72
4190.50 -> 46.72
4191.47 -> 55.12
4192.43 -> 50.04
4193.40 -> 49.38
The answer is 53.1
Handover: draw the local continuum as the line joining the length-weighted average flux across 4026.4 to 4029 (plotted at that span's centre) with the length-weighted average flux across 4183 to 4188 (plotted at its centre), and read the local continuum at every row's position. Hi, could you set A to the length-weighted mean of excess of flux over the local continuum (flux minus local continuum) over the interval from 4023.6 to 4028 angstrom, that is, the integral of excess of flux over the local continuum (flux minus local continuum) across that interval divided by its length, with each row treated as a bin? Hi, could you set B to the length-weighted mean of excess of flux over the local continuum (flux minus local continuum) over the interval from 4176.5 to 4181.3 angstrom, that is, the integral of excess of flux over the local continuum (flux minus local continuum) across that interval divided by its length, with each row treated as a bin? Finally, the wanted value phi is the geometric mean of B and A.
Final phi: 2.6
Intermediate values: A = -3.2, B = -2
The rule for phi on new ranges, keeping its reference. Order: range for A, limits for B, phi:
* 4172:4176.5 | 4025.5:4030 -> 1.7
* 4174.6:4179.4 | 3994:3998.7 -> 3.4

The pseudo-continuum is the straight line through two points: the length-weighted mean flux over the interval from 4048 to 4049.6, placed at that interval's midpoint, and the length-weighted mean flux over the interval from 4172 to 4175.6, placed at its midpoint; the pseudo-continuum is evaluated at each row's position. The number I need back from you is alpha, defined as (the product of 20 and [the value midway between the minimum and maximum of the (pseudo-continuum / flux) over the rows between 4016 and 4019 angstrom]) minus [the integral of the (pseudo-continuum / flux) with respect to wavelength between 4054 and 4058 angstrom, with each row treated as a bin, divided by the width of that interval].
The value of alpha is 16.8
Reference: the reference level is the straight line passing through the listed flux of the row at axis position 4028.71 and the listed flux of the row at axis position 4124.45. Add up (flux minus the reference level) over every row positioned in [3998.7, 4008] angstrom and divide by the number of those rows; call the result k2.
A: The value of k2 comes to -1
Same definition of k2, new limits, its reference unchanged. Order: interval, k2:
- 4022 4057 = -5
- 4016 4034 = -3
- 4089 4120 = 2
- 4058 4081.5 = -3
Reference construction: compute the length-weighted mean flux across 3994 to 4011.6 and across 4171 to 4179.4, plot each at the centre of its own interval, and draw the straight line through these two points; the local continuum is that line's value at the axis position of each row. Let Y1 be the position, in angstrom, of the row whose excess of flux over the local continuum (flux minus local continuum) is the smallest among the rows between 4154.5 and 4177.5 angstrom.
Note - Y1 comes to 4155.91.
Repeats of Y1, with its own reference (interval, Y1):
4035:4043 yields 4036.14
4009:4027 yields 4020.37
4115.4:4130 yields 4129.20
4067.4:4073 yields 4068.80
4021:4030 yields 4025.00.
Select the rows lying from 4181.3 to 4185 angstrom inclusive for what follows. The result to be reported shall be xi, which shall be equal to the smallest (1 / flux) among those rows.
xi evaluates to 0.0182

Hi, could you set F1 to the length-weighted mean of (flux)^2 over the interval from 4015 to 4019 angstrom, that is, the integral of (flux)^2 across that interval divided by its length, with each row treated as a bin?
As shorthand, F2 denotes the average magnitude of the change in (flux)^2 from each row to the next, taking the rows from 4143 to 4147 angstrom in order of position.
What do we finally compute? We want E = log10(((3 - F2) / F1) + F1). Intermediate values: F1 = 2828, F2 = 348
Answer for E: 3.45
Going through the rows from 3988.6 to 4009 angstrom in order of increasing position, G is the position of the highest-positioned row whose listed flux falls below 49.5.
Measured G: 4000.05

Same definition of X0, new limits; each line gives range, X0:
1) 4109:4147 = 52.8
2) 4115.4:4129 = 53.3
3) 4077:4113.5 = 56.1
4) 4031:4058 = 49.9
